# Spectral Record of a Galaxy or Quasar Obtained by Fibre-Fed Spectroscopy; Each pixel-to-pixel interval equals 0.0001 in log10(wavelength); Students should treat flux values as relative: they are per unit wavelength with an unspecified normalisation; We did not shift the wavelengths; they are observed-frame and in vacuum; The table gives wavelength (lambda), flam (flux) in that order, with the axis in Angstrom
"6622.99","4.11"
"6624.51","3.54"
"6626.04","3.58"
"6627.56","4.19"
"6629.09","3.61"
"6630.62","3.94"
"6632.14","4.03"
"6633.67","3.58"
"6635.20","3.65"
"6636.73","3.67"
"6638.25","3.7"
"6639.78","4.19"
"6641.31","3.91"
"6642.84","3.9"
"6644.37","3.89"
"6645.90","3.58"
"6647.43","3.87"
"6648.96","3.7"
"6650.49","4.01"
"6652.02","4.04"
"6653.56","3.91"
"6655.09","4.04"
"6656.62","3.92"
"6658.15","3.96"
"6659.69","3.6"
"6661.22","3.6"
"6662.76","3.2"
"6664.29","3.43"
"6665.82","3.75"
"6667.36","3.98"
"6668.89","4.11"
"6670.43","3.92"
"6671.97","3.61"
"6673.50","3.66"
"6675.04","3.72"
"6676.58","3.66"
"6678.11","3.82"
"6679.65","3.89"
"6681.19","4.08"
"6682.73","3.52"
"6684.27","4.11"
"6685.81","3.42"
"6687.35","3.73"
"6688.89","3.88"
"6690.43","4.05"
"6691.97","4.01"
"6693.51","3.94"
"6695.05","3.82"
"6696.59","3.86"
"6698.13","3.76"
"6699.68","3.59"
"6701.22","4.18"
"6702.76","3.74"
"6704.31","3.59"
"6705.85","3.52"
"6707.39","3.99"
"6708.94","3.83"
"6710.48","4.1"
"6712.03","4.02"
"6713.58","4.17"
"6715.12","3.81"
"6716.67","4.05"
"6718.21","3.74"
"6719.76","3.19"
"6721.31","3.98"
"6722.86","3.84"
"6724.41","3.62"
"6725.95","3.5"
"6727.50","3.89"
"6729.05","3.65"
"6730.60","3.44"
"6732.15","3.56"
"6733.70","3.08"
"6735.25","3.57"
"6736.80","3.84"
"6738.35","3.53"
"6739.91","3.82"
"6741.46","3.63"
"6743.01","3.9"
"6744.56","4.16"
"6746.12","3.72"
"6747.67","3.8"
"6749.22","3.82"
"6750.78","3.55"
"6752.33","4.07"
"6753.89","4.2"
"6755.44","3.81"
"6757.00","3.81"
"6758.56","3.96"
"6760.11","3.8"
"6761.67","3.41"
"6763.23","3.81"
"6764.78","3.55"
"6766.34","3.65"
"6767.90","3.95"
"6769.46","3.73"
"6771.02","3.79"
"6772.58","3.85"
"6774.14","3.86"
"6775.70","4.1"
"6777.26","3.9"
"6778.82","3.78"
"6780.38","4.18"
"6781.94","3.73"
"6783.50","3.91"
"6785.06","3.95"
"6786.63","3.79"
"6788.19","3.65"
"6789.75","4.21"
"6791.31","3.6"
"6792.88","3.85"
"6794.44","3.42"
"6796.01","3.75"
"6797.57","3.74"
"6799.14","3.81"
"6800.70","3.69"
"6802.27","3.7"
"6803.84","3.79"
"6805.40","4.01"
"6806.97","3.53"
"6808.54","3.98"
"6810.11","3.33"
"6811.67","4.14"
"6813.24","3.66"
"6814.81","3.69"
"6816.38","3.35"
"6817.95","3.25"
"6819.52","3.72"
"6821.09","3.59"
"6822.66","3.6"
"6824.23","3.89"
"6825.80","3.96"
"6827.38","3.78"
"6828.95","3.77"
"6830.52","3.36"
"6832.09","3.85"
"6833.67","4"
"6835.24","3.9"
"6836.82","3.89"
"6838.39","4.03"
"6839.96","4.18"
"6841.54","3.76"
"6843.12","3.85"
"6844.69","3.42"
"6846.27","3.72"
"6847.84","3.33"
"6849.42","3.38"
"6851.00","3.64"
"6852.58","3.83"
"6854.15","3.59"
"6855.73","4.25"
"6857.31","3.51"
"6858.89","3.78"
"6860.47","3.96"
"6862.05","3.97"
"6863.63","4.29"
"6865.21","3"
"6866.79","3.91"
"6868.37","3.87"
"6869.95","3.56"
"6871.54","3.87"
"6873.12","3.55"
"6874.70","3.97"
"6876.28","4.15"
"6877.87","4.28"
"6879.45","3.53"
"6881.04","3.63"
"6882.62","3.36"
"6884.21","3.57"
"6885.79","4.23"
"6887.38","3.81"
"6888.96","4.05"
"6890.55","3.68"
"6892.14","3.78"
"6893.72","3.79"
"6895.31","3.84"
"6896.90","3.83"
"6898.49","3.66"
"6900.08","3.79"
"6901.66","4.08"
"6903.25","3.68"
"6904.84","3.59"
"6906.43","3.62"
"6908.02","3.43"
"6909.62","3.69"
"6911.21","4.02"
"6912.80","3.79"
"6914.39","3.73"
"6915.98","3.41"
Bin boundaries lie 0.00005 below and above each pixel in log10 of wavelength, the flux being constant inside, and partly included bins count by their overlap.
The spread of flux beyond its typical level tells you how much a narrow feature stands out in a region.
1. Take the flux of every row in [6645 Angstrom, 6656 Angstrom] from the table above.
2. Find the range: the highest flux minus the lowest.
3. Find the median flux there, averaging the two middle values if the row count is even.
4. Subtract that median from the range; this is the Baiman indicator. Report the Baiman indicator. -3.45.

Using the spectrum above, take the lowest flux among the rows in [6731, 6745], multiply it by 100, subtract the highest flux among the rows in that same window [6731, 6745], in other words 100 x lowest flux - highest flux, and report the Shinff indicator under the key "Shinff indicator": 304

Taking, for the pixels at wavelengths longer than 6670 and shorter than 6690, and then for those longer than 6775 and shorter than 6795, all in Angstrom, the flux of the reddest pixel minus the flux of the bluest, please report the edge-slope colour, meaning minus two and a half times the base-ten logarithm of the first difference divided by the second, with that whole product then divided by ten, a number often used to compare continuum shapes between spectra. 0.31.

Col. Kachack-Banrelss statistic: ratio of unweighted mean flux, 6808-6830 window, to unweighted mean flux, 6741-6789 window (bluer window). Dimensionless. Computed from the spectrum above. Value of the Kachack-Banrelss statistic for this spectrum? 0.96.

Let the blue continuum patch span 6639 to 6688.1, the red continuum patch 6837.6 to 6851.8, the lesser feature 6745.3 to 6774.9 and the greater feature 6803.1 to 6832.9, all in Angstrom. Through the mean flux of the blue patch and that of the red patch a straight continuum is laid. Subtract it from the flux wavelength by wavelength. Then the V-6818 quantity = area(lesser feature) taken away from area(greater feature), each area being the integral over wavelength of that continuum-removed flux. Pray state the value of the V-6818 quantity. -2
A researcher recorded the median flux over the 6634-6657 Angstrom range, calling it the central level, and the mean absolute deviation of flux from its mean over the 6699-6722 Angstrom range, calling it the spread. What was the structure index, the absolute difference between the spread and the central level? 3.68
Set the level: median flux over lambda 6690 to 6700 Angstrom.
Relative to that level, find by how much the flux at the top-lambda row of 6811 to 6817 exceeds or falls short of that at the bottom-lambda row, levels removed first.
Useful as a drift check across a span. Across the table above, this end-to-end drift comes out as -0.8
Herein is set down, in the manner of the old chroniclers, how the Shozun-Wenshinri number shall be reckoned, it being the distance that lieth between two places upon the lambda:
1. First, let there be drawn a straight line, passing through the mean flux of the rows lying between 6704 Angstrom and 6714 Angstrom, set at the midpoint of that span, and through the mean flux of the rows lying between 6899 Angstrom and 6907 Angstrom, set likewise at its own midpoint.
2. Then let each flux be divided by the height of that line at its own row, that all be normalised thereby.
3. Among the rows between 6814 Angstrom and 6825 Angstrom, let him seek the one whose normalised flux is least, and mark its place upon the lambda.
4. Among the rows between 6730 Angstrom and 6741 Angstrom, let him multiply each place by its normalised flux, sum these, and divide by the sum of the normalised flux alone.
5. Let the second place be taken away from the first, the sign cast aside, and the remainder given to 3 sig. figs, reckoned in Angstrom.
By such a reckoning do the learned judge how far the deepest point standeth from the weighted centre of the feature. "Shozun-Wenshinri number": 82.6 Angstrom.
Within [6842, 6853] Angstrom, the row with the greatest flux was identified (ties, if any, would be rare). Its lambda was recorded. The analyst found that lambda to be 6843.12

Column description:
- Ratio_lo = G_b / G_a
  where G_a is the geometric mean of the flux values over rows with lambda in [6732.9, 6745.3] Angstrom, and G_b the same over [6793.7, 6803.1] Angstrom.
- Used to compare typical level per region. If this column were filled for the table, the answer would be 1.001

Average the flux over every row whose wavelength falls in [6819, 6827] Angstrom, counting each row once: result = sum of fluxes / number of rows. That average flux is 3.75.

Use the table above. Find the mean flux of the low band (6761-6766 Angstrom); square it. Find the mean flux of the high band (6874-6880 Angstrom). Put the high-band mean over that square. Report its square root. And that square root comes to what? 0.56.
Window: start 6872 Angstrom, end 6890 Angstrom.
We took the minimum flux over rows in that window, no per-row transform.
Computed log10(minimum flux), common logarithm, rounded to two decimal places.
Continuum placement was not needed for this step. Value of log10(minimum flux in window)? 0.53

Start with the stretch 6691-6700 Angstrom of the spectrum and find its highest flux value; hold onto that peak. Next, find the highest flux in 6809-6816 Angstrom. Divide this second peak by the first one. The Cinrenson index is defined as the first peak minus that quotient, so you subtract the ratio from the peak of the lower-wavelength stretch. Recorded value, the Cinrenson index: 2.98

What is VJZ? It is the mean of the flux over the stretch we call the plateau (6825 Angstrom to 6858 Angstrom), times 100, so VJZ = 376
